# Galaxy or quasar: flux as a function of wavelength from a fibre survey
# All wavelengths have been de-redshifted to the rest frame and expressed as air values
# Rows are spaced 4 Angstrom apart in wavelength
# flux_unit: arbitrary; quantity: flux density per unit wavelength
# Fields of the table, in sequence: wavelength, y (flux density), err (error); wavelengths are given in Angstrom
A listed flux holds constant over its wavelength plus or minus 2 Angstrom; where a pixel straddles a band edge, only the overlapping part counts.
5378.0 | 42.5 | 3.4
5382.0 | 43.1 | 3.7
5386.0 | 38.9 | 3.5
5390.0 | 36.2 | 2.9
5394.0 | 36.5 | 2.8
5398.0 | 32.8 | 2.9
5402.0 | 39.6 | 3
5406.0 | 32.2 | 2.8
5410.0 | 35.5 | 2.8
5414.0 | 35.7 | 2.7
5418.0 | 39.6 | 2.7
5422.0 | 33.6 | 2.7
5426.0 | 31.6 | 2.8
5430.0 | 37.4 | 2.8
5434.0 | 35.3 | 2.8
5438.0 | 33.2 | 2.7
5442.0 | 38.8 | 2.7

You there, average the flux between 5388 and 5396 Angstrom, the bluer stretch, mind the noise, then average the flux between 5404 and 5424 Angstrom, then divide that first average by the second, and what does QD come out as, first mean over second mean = 1.03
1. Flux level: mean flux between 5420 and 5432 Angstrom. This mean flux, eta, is 34.2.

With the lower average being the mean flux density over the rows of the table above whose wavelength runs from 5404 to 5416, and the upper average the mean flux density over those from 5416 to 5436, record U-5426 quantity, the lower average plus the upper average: 70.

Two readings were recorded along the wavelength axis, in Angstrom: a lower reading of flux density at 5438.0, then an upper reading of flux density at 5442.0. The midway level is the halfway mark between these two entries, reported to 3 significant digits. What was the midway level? 36.0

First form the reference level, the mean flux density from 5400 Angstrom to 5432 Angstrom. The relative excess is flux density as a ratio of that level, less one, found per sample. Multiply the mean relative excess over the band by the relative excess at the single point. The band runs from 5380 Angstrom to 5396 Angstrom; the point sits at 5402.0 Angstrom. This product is 0.0094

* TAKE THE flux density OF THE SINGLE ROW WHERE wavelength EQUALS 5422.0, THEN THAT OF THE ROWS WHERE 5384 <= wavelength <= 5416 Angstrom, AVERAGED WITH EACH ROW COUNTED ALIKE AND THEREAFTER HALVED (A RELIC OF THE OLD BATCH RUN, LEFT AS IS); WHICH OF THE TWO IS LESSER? 18.0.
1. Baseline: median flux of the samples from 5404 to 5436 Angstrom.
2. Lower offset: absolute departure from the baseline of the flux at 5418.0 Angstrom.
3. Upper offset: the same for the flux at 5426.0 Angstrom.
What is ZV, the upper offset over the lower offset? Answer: 0.90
